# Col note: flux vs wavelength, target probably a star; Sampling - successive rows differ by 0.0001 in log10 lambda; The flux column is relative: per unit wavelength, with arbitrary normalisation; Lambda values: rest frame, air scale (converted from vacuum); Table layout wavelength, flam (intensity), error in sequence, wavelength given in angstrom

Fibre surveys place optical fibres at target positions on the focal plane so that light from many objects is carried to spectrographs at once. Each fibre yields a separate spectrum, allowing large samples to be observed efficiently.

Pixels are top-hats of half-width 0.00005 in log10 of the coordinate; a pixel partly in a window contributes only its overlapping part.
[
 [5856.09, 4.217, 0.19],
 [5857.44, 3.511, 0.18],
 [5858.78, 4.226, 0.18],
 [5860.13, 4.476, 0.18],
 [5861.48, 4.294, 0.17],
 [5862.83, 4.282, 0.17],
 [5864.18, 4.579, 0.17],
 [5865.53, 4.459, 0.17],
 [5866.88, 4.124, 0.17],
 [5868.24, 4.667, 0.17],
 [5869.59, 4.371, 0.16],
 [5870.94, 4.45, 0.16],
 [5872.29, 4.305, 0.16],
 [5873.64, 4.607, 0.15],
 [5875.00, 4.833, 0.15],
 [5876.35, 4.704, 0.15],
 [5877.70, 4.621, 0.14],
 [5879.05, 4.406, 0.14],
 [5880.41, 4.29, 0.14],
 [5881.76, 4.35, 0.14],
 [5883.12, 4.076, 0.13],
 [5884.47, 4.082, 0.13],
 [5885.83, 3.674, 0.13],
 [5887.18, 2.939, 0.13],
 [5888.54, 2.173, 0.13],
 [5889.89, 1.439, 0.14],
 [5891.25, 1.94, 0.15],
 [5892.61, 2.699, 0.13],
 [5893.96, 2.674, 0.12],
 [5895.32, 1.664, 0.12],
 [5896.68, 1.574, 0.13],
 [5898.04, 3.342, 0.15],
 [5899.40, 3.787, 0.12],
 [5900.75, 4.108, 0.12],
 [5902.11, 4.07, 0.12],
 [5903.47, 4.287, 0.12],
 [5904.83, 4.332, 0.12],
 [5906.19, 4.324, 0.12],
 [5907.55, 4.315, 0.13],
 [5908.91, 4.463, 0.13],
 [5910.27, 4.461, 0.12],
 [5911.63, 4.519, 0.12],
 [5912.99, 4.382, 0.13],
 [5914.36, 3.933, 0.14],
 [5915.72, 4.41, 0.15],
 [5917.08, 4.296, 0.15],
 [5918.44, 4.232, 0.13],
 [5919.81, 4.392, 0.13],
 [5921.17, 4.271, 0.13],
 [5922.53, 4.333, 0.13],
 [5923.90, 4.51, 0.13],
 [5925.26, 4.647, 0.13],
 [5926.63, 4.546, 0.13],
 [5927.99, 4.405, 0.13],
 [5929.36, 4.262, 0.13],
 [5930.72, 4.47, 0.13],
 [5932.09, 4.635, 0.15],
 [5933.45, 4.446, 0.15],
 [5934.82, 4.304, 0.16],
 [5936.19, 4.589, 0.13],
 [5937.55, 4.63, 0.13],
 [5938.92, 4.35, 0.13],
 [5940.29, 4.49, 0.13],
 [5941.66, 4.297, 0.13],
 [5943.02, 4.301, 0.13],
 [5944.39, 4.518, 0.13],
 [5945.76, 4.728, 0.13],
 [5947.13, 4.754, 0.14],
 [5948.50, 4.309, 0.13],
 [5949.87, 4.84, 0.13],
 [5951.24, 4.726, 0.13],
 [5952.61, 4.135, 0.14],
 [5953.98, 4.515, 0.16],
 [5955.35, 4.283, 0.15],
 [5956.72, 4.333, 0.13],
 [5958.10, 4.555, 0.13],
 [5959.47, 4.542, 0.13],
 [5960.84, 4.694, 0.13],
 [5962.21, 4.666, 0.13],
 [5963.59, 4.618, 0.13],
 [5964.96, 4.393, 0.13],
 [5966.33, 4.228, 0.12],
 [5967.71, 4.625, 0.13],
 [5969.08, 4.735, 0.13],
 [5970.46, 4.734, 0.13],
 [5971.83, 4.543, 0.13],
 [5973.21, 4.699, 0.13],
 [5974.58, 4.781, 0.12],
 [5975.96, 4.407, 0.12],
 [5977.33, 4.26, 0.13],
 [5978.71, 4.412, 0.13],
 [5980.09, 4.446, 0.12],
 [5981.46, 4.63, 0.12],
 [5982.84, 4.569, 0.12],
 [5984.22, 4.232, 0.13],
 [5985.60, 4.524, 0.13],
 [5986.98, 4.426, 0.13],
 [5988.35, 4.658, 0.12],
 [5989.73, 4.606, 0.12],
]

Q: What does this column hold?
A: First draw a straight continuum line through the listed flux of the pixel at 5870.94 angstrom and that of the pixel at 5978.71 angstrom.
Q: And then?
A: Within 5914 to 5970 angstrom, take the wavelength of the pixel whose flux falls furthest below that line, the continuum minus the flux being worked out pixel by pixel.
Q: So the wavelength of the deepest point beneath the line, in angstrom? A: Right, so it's 5914.36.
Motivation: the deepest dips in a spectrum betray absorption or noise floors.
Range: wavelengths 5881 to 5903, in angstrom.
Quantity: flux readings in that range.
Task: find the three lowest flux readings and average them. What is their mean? 1.56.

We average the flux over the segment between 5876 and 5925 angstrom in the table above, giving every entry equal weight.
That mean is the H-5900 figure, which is 3.78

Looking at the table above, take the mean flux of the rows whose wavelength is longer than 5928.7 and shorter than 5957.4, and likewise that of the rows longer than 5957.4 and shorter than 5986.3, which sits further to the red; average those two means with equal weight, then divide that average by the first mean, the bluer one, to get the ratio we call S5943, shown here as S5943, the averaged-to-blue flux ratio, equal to 1.01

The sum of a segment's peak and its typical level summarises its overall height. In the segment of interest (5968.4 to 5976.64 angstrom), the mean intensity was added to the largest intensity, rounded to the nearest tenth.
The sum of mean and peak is 9.4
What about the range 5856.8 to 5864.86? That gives 8.8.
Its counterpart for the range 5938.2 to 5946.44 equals 9.2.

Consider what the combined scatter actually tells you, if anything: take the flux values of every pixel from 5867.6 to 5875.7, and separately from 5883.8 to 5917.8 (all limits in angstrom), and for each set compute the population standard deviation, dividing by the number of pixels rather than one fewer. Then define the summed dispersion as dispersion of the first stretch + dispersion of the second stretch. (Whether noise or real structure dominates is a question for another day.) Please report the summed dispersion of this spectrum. 1.2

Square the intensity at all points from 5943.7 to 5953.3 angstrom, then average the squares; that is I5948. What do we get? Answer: 21.0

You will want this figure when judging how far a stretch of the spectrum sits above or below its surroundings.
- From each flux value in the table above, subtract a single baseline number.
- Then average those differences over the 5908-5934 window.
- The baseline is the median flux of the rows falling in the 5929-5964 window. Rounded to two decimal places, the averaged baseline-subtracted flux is -0.12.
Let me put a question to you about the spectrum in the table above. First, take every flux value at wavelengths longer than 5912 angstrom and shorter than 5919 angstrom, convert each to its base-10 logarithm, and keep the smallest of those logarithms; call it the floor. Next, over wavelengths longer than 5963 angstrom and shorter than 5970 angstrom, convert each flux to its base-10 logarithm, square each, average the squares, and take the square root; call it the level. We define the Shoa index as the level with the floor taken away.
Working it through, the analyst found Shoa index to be 0.06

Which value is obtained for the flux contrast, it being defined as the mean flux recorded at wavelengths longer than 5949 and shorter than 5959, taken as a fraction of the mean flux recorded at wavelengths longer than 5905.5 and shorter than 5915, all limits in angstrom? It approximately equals 1.03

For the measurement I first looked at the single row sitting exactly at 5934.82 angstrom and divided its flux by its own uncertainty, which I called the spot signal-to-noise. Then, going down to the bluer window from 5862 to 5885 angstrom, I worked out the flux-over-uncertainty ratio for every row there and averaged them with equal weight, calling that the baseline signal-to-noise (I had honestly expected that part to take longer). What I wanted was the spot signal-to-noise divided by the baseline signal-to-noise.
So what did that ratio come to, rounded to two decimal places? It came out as 0.92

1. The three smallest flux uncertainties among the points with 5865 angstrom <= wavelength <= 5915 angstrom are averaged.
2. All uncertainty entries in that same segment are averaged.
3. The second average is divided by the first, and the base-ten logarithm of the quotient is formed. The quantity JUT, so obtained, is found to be 0.058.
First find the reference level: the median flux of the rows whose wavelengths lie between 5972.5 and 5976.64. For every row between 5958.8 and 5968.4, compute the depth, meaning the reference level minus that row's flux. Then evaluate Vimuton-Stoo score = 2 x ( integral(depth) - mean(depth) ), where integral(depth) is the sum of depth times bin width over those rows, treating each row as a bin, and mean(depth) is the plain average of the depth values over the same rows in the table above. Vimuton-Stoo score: 2.8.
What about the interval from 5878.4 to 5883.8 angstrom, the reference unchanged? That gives 3.7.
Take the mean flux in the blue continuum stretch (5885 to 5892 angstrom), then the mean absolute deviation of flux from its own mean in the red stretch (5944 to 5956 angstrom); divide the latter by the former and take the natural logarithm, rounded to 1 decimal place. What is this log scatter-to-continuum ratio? -2.5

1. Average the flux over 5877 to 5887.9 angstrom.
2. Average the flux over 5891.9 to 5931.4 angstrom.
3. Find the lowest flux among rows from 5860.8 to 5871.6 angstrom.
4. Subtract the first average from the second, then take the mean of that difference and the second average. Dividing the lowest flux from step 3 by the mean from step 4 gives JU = 2.1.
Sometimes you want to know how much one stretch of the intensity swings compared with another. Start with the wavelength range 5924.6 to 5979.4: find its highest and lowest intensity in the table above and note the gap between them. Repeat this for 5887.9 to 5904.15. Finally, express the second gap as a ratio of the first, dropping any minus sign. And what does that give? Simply 4.0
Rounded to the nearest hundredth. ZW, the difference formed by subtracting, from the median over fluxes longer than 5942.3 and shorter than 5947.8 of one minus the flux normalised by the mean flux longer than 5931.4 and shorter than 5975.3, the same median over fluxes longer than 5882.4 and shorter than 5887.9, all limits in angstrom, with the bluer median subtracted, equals -0.17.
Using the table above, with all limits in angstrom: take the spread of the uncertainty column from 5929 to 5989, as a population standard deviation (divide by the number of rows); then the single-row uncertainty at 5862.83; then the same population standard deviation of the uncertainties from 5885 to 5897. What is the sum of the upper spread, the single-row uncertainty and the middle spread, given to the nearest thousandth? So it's 0.188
